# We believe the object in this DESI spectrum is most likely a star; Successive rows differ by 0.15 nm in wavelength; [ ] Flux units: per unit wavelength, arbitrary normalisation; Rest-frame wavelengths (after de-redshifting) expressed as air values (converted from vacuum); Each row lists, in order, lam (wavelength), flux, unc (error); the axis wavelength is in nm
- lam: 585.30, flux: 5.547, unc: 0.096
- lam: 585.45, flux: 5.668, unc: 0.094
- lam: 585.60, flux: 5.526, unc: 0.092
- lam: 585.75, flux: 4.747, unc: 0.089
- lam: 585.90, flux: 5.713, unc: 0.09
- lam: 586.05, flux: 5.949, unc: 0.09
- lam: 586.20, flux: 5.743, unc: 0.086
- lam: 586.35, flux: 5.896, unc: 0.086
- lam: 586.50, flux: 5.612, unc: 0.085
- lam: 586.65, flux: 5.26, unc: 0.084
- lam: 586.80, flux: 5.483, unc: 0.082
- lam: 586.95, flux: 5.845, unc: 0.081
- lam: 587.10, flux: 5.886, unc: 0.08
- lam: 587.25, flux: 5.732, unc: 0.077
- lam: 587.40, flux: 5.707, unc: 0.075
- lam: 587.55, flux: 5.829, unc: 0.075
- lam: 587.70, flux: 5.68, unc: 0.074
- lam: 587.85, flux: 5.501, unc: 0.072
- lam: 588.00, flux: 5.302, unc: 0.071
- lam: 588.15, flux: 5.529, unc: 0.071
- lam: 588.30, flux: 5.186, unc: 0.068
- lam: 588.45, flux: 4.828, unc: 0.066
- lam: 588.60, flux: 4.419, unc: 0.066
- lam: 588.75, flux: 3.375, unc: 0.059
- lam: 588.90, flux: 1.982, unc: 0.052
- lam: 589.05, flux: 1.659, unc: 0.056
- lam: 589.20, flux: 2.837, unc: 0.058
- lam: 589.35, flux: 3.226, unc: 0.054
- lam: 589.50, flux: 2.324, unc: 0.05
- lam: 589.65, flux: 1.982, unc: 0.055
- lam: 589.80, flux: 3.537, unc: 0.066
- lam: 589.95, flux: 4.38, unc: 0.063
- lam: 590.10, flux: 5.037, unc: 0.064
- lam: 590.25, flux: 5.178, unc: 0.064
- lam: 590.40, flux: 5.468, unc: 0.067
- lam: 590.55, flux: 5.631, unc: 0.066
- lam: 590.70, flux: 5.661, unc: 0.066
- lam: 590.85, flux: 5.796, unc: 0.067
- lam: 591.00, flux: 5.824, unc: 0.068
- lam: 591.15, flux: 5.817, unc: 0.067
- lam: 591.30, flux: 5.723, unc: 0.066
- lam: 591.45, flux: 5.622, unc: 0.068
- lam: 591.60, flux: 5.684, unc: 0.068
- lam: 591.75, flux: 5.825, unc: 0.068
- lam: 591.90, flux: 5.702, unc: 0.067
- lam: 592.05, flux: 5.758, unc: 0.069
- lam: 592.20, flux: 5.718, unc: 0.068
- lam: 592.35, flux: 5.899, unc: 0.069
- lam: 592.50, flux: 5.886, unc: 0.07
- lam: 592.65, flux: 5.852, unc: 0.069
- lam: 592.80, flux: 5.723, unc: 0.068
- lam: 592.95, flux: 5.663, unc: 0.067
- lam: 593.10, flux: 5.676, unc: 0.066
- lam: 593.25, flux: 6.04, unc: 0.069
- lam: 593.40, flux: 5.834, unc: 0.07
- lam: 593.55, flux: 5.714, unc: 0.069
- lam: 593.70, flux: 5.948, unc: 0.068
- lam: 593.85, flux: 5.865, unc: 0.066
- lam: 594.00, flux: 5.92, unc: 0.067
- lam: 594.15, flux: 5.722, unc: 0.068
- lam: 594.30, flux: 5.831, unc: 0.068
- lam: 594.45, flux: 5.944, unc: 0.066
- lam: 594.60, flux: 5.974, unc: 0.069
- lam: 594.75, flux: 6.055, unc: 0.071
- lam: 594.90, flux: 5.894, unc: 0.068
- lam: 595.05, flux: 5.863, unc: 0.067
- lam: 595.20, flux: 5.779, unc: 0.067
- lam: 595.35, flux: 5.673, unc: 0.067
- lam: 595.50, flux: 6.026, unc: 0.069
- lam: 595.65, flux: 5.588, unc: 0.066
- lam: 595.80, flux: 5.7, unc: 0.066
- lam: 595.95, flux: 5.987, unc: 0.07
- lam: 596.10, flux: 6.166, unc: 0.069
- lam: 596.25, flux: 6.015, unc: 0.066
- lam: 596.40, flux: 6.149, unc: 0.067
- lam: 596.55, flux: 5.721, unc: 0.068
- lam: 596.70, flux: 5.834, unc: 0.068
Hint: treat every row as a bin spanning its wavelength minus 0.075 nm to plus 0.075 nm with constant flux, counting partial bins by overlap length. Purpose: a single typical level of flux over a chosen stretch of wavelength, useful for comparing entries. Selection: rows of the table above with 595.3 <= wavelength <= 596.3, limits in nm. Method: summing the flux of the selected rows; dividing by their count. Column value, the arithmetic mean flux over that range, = 5.88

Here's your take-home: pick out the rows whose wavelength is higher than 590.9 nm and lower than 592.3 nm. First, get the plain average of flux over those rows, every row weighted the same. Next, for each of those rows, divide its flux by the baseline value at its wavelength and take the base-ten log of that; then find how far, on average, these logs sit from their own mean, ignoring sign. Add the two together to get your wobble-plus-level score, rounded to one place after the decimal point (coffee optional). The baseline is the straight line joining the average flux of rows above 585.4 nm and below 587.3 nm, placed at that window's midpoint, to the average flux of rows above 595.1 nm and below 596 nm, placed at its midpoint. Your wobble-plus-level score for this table 5.7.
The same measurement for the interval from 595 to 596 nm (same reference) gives 5.8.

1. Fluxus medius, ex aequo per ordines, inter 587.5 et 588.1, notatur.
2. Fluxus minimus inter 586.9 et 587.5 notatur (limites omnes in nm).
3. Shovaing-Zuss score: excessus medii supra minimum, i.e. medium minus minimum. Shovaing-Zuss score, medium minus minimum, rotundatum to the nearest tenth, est -0.1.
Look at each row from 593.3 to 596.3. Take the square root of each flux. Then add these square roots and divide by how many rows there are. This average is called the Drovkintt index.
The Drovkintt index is 2.42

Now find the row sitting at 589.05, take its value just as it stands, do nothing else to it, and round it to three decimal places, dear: 1.659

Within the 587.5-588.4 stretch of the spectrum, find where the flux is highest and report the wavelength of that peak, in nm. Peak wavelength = 587.55 nm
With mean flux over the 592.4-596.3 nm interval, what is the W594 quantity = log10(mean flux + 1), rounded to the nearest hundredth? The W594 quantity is 0.84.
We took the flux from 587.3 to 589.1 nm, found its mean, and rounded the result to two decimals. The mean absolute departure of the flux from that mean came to 1.15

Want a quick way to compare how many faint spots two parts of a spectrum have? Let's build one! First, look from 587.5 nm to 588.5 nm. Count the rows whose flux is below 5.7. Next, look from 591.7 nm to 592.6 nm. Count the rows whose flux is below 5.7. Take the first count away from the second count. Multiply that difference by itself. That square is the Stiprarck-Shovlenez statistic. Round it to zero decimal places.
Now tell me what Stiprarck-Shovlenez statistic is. 36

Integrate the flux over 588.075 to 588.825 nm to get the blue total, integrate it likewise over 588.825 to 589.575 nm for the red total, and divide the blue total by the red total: 1.9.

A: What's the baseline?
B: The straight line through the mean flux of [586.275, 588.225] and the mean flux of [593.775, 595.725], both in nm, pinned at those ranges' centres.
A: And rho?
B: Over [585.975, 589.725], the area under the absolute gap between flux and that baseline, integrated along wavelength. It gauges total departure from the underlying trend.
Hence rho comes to 4.2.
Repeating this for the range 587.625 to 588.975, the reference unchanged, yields 1.4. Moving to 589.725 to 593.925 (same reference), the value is 1.0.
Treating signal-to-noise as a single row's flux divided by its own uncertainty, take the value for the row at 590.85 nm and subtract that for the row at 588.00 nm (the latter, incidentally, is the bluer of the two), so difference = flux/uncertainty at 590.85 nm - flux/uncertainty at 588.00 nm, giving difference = 12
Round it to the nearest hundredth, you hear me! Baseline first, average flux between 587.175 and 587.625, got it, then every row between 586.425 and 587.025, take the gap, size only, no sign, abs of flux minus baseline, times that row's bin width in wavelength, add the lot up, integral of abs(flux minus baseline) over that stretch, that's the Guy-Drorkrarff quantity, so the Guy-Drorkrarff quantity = 0.15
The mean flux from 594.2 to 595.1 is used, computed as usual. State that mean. 5.9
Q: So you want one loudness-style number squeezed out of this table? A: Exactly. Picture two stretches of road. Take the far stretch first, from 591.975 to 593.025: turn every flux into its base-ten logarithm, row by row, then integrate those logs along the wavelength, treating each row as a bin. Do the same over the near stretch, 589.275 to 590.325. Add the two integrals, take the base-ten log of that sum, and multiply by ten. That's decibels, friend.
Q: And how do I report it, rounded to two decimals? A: 1.36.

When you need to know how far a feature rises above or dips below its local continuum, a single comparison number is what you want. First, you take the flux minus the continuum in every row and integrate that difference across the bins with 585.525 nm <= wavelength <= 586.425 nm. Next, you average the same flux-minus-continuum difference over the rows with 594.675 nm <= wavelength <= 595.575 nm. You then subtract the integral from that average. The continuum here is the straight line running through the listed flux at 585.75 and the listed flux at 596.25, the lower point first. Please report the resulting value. -0.74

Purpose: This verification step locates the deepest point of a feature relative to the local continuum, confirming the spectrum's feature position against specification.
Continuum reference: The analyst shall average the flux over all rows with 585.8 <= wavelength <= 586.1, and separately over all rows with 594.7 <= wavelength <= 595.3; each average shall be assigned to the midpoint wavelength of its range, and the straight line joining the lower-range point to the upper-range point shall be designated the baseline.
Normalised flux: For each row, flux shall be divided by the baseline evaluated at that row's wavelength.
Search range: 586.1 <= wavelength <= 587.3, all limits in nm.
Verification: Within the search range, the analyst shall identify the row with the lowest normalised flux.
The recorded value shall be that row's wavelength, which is 586.65 nm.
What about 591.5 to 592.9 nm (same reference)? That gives 591.60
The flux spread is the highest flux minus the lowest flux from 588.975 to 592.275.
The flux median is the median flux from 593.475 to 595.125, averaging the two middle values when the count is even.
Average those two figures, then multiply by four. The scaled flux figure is 20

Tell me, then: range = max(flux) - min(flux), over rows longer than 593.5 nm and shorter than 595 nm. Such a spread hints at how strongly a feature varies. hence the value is 0.34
